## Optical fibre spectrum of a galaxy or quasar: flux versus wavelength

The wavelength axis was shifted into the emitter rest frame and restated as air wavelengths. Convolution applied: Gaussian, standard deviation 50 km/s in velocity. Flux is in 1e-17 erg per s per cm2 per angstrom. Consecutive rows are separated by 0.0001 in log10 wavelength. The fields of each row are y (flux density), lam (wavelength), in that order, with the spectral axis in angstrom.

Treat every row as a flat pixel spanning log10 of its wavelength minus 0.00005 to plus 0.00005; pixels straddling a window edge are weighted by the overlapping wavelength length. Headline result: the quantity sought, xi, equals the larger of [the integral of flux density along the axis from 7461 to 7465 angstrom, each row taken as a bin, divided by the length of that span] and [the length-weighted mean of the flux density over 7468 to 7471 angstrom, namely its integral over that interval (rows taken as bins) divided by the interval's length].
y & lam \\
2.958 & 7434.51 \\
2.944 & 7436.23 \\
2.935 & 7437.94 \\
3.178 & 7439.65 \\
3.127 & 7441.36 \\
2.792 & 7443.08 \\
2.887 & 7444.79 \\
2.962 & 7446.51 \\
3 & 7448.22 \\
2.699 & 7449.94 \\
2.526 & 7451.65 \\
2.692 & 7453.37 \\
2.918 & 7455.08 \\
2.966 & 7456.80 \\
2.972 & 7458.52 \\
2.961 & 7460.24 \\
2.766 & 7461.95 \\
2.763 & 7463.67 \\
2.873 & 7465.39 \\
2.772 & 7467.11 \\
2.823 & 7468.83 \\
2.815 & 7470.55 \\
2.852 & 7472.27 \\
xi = 2.82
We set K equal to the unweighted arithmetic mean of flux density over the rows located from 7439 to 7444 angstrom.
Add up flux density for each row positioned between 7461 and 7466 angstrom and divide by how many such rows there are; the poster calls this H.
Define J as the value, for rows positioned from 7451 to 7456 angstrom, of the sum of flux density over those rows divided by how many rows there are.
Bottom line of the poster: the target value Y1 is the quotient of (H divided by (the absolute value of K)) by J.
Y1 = 0.341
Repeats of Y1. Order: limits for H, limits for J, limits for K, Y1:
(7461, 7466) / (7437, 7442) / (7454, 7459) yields 0.308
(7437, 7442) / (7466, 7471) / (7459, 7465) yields 0.388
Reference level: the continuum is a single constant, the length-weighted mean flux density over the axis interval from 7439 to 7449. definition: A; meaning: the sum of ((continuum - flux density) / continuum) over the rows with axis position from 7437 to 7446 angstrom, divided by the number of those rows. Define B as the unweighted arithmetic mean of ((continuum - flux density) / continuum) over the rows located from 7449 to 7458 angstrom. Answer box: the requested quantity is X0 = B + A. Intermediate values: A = 0.001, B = 0.08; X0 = 0.08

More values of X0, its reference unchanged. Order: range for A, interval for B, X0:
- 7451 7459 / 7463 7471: 0.12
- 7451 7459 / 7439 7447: 0.06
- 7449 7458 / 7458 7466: 0.12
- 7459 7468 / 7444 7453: 0.11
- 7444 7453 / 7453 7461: 0.09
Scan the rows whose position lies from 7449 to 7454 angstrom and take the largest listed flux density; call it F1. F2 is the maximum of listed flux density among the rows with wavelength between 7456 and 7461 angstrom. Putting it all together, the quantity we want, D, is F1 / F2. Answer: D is 0.91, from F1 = 2.699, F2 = 2.972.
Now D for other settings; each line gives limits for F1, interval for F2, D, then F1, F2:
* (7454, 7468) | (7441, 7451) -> 0.95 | 2.972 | 3.127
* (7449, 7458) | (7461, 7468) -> 1.03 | 2.966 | 2.873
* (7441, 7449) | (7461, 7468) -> 1.09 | 3.127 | 2.873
